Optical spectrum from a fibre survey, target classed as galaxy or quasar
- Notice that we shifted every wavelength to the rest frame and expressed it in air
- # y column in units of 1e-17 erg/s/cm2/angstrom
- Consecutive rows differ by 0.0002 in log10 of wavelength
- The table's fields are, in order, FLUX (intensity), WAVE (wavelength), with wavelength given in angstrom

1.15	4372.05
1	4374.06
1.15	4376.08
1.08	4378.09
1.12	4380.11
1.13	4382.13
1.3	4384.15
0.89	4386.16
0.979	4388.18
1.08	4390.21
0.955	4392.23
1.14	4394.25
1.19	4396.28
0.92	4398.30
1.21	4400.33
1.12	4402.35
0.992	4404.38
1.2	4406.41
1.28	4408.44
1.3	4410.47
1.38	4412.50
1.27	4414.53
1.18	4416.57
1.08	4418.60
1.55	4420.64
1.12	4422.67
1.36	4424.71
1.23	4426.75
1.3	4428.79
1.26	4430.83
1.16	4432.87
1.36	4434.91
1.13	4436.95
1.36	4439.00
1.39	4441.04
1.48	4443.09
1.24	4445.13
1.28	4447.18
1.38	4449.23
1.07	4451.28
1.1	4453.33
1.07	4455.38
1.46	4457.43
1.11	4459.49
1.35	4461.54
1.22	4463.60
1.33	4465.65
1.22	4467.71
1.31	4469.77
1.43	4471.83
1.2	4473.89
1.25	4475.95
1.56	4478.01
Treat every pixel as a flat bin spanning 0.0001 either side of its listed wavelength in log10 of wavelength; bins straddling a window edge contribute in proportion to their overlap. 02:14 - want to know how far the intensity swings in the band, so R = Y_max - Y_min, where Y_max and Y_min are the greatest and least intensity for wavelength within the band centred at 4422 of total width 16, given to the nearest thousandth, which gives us 0.470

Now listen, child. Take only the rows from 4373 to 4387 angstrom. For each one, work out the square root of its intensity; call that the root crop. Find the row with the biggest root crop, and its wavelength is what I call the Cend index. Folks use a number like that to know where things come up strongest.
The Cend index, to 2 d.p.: 4384.15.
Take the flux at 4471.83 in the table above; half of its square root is 0.598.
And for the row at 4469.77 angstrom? 0.572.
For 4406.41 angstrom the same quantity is 0.548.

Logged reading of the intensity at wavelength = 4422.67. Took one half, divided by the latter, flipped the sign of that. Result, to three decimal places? -0.446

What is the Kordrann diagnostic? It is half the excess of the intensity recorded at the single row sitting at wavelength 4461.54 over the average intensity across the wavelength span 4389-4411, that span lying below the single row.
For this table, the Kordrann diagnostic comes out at 0.11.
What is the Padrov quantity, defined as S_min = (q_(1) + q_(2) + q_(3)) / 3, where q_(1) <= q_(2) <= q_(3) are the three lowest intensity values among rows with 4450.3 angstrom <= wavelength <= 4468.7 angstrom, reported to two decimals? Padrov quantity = 1.08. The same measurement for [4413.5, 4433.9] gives 1.12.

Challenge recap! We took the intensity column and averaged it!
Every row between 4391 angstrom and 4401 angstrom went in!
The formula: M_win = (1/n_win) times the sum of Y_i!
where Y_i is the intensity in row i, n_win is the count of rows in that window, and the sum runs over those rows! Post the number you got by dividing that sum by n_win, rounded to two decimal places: 1.08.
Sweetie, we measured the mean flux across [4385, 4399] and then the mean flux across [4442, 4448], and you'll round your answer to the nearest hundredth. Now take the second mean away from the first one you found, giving -0.31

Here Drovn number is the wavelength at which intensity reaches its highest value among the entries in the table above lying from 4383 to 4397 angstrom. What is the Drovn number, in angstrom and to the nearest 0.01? 4384.15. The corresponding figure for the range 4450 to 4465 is 4457.43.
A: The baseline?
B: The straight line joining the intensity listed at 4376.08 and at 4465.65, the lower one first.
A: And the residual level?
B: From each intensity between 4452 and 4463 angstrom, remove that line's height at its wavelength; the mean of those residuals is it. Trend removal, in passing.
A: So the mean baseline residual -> -0.10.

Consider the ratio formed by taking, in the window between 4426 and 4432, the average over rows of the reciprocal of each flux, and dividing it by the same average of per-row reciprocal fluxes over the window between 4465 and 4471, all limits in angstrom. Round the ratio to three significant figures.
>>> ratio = 1.02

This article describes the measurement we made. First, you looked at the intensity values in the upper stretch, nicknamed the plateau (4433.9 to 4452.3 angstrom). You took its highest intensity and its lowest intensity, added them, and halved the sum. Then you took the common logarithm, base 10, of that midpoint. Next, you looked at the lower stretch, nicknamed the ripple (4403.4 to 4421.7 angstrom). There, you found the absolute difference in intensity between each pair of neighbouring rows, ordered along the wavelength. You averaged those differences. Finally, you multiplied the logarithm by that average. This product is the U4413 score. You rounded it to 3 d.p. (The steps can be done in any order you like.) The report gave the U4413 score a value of 0.015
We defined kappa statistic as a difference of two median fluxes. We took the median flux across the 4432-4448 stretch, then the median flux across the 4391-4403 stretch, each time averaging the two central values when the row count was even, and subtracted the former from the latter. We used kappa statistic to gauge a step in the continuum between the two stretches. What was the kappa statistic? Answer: -0.19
